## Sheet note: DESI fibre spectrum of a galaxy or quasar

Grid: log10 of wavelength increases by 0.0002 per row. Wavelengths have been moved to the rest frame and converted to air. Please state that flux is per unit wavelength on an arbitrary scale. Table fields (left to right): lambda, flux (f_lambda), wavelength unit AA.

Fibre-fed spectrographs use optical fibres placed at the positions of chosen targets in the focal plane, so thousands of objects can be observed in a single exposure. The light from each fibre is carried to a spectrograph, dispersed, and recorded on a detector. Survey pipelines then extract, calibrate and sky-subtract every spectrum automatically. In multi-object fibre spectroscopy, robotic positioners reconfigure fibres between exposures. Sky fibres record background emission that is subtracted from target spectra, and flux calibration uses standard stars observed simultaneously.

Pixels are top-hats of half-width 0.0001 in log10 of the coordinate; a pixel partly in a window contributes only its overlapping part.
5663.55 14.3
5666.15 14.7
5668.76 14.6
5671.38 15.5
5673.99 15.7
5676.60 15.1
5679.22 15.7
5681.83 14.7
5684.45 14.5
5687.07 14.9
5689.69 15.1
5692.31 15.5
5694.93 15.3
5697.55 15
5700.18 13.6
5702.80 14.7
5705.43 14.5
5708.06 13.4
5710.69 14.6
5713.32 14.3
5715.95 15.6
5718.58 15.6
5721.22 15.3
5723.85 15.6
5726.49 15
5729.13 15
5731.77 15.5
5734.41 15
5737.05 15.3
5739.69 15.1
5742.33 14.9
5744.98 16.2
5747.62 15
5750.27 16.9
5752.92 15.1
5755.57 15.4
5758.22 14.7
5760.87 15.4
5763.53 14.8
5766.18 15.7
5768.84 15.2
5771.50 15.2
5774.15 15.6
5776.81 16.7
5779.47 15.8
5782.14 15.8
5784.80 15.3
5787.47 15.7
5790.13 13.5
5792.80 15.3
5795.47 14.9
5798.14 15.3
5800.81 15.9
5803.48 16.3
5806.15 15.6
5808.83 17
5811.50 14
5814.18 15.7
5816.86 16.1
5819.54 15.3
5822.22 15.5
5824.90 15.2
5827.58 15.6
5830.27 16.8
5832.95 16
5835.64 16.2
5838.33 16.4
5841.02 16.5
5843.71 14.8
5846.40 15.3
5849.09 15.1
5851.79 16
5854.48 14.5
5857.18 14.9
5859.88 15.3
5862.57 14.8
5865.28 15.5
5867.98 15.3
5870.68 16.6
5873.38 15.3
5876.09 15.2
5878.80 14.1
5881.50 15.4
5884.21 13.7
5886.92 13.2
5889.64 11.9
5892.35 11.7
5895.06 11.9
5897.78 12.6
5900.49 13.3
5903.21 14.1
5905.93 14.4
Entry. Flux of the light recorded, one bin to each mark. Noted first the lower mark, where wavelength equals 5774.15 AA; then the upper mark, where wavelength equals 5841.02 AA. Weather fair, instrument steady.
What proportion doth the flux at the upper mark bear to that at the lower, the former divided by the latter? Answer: 1.06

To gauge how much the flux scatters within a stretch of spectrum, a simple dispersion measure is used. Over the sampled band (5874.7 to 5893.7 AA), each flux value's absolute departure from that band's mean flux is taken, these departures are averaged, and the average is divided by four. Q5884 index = 0.29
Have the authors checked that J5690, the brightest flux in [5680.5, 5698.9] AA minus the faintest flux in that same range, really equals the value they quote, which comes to 1.0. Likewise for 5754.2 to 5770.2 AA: 1.0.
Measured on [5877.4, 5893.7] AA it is 3.7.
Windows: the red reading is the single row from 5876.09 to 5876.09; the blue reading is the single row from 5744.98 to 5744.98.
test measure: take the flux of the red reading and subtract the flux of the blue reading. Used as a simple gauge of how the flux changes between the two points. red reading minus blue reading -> -1.0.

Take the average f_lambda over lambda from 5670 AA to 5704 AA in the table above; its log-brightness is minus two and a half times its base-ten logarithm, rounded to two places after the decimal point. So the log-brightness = -2.94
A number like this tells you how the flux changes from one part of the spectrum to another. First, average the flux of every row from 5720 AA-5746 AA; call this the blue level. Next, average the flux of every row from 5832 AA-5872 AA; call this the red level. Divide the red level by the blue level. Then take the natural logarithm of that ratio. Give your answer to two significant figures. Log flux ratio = 0.017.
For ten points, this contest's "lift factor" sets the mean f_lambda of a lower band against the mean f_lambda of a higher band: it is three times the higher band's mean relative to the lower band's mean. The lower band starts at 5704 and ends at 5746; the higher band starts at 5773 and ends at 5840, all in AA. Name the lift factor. 3.12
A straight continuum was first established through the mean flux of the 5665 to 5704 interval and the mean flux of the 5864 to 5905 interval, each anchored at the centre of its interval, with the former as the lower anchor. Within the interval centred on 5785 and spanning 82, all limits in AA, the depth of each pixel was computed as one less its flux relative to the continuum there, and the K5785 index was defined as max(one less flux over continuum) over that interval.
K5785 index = 0.07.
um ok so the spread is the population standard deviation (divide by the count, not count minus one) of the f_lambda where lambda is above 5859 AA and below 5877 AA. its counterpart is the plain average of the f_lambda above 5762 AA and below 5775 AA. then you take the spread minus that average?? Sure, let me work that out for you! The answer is -14.8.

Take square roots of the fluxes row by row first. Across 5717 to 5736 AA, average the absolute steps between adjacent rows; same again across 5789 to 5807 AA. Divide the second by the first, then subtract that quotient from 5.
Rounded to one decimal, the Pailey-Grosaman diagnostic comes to 3.0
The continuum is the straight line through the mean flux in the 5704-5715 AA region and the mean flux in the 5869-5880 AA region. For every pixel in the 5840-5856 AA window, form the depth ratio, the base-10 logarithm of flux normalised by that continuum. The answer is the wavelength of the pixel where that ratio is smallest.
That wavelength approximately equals 5854.48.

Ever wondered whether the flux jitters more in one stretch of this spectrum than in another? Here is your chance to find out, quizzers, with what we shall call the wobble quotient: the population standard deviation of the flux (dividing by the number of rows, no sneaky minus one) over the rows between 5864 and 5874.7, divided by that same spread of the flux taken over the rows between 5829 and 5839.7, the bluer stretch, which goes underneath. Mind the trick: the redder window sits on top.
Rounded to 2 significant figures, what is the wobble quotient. 1.8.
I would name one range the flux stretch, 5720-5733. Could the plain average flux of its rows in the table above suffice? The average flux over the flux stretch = 15.3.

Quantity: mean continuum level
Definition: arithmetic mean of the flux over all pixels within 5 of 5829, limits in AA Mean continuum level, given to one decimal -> 15.9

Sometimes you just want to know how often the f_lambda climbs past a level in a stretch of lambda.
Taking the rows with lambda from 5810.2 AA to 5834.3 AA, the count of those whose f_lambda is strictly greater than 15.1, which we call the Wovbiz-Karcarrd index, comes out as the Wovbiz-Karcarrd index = 8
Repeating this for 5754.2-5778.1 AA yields 7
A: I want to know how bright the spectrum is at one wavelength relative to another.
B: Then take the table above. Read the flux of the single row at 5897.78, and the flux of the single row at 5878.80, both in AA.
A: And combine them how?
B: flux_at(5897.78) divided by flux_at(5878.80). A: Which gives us 0.89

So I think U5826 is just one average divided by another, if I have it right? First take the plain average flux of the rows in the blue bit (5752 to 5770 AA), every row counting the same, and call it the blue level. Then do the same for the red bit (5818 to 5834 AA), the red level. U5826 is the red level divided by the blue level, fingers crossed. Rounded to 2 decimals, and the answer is 1.04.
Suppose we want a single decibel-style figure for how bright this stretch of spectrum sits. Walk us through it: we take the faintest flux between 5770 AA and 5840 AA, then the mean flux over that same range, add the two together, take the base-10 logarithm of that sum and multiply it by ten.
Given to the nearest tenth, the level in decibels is 14.6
